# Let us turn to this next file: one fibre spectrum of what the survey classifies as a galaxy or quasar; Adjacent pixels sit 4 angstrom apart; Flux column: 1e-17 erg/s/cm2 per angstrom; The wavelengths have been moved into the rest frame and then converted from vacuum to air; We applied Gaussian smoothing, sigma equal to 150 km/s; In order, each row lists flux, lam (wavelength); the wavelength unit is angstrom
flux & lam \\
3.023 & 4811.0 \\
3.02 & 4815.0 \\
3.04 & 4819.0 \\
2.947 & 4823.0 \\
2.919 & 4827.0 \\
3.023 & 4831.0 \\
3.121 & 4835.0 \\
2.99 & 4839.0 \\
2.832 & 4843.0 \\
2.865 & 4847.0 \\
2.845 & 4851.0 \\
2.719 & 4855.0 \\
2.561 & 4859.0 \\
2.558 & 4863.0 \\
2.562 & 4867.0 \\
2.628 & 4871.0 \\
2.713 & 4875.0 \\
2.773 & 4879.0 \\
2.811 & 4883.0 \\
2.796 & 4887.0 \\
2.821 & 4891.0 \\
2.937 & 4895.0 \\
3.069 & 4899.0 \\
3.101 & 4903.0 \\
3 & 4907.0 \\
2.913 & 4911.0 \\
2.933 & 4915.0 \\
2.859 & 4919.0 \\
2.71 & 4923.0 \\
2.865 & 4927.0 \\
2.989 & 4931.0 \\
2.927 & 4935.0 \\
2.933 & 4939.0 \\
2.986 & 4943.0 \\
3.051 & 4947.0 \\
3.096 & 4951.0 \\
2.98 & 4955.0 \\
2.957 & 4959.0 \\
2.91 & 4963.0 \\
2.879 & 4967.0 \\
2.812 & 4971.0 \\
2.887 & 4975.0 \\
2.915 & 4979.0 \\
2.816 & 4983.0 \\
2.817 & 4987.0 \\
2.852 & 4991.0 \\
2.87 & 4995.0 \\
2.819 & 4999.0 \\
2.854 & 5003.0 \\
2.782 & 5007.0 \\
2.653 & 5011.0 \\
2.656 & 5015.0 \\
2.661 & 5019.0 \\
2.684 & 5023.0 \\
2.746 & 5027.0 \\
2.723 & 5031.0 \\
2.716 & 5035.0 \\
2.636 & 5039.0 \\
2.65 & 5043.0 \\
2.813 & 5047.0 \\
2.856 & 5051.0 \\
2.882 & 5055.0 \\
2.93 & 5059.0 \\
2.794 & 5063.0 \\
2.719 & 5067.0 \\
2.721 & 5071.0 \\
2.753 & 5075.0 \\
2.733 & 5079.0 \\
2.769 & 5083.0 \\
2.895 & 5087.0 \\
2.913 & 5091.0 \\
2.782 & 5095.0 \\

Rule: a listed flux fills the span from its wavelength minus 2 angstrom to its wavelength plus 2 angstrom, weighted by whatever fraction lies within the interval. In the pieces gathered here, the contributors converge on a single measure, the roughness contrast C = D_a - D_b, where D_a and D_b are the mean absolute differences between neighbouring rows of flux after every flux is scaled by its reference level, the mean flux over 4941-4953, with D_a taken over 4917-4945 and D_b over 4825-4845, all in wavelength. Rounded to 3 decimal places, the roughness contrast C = -0.010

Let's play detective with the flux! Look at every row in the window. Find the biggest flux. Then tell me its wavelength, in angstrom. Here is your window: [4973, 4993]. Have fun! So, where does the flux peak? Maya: 4979.0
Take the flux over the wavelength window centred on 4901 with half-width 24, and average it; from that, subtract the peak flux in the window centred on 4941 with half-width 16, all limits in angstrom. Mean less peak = -0.20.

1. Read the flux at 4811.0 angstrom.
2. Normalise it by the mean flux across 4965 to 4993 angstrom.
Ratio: 1.06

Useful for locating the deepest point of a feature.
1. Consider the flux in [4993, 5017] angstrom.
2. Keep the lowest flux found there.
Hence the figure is 2.653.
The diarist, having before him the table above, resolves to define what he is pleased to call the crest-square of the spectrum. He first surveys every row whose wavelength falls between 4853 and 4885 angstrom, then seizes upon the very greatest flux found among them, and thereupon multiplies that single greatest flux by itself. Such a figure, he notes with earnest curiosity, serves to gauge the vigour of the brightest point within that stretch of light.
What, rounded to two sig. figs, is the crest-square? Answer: 7.9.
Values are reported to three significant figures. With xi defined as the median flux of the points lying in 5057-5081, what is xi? 2.74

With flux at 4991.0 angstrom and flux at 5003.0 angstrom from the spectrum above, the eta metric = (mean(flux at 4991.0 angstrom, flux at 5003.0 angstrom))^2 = 8.1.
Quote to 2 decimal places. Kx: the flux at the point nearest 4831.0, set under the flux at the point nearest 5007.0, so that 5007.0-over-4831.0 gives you 0.92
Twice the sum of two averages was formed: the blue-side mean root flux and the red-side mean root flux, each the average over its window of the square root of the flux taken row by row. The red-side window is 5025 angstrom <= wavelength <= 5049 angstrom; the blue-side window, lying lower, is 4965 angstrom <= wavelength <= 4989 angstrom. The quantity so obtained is 6.67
